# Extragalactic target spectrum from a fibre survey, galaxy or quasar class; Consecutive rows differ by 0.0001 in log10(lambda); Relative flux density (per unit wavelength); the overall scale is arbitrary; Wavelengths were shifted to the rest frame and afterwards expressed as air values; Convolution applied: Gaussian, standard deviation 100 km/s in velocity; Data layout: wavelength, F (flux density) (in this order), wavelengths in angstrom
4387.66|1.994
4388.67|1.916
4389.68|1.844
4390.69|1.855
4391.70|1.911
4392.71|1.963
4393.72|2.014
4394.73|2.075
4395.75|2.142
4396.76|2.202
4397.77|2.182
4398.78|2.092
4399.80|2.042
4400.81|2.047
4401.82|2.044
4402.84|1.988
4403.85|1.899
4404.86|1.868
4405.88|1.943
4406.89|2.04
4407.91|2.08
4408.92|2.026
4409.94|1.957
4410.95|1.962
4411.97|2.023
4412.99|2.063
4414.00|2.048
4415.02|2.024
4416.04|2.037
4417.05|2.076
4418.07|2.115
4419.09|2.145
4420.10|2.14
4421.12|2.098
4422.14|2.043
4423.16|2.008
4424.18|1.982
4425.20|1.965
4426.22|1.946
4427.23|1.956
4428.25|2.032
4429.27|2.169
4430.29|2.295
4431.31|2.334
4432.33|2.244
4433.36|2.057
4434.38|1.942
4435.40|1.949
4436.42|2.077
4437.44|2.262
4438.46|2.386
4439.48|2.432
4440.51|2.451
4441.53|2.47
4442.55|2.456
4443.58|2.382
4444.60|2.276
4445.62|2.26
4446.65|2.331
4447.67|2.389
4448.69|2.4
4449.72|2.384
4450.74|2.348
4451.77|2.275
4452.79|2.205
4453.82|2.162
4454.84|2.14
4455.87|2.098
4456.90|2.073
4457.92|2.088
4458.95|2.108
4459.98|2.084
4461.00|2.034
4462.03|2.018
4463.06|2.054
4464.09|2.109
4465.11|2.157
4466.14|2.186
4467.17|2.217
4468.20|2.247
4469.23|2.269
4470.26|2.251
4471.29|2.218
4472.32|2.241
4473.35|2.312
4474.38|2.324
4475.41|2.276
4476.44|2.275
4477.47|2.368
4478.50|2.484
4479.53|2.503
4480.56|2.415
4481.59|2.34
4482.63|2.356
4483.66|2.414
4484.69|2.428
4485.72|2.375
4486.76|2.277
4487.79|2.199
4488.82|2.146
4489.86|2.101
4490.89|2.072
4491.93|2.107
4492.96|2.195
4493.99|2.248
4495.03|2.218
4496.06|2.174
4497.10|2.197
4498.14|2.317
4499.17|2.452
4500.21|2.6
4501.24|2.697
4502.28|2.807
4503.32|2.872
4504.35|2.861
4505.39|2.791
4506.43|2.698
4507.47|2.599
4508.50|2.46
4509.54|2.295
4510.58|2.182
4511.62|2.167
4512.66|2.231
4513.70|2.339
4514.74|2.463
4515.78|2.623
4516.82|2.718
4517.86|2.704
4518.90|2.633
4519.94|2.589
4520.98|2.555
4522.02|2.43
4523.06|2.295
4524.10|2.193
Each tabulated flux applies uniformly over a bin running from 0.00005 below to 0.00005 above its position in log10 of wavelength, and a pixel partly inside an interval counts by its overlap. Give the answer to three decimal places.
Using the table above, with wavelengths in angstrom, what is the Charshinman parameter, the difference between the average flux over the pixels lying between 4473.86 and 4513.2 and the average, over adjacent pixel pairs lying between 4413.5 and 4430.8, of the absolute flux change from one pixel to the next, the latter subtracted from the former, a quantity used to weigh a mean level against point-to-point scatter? 2.339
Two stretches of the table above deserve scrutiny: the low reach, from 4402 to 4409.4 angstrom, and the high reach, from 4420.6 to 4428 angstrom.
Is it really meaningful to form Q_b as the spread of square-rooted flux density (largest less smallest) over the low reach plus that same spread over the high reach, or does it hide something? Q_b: 0.13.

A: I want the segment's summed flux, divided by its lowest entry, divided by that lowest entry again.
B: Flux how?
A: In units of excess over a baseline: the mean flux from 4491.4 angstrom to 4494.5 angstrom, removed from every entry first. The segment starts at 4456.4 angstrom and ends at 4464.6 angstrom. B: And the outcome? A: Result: -33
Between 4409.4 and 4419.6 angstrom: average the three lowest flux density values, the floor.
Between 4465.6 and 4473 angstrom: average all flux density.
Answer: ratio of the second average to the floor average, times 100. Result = 113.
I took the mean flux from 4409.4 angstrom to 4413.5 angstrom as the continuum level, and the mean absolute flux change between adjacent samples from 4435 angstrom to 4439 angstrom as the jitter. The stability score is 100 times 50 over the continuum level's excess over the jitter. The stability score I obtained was 2695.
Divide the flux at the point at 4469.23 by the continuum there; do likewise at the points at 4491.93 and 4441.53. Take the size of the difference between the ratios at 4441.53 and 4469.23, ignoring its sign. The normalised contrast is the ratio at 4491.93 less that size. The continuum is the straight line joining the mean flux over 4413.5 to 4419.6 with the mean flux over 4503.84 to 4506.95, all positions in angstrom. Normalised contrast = 0.61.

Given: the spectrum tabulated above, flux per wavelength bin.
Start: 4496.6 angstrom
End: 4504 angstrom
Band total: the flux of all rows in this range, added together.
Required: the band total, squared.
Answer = 322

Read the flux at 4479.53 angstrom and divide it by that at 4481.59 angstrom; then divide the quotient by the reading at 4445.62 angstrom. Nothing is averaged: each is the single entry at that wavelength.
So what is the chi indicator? 0.473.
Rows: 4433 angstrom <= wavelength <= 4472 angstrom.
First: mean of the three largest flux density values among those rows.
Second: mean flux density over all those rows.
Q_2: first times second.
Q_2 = 5.5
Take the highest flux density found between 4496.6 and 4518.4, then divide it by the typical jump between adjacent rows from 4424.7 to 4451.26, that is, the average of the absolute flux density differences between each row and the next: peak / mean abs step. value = 42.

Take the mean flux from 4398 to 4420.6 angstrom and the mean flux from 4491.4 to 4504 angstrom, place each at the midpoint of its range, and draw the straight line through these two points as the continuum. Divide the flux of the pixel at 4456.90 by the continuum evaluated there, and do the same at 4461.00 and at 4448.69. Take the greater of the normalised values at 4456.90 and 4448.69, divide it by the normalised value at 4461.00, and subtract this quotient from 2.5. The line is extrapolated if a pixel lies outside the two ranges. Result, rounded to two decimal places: 1.29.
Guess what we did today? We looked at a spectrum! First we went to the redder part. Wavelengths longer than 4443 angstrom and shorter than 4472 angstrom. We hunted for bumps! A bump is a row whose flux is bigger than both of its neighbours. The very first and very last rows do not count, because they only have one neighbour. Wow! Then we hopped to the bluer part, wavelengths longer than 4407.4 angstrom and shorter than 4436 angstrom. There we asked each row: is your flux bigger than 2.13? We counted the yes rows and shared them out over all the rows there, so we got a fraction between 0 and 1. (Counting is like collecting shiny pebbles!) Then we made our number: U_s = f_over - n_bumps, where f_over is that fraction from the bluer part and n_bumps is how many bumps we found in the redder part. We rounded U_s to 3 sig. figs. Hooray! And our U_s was -2.79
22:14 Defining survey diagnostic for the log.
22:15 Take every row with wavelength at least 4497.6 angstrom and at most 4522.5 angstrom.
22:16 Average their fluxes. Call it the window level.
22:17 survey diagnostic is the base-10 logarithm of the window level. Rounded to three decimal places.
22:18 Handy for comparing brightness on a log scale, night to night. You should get 0.406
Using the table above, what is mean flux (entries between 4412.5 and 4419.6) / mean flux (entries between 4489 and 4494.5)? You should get 0.97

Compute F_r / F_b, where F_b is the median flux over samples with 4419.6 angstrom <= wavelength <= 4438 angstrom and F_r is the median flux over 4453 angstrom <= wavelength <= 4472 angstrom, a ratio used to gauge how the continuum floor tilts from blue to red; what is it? 1.04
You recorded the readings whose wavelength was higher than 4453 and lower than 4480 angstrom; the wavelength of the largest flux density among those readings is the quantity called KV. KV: 4479.53 angstrom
